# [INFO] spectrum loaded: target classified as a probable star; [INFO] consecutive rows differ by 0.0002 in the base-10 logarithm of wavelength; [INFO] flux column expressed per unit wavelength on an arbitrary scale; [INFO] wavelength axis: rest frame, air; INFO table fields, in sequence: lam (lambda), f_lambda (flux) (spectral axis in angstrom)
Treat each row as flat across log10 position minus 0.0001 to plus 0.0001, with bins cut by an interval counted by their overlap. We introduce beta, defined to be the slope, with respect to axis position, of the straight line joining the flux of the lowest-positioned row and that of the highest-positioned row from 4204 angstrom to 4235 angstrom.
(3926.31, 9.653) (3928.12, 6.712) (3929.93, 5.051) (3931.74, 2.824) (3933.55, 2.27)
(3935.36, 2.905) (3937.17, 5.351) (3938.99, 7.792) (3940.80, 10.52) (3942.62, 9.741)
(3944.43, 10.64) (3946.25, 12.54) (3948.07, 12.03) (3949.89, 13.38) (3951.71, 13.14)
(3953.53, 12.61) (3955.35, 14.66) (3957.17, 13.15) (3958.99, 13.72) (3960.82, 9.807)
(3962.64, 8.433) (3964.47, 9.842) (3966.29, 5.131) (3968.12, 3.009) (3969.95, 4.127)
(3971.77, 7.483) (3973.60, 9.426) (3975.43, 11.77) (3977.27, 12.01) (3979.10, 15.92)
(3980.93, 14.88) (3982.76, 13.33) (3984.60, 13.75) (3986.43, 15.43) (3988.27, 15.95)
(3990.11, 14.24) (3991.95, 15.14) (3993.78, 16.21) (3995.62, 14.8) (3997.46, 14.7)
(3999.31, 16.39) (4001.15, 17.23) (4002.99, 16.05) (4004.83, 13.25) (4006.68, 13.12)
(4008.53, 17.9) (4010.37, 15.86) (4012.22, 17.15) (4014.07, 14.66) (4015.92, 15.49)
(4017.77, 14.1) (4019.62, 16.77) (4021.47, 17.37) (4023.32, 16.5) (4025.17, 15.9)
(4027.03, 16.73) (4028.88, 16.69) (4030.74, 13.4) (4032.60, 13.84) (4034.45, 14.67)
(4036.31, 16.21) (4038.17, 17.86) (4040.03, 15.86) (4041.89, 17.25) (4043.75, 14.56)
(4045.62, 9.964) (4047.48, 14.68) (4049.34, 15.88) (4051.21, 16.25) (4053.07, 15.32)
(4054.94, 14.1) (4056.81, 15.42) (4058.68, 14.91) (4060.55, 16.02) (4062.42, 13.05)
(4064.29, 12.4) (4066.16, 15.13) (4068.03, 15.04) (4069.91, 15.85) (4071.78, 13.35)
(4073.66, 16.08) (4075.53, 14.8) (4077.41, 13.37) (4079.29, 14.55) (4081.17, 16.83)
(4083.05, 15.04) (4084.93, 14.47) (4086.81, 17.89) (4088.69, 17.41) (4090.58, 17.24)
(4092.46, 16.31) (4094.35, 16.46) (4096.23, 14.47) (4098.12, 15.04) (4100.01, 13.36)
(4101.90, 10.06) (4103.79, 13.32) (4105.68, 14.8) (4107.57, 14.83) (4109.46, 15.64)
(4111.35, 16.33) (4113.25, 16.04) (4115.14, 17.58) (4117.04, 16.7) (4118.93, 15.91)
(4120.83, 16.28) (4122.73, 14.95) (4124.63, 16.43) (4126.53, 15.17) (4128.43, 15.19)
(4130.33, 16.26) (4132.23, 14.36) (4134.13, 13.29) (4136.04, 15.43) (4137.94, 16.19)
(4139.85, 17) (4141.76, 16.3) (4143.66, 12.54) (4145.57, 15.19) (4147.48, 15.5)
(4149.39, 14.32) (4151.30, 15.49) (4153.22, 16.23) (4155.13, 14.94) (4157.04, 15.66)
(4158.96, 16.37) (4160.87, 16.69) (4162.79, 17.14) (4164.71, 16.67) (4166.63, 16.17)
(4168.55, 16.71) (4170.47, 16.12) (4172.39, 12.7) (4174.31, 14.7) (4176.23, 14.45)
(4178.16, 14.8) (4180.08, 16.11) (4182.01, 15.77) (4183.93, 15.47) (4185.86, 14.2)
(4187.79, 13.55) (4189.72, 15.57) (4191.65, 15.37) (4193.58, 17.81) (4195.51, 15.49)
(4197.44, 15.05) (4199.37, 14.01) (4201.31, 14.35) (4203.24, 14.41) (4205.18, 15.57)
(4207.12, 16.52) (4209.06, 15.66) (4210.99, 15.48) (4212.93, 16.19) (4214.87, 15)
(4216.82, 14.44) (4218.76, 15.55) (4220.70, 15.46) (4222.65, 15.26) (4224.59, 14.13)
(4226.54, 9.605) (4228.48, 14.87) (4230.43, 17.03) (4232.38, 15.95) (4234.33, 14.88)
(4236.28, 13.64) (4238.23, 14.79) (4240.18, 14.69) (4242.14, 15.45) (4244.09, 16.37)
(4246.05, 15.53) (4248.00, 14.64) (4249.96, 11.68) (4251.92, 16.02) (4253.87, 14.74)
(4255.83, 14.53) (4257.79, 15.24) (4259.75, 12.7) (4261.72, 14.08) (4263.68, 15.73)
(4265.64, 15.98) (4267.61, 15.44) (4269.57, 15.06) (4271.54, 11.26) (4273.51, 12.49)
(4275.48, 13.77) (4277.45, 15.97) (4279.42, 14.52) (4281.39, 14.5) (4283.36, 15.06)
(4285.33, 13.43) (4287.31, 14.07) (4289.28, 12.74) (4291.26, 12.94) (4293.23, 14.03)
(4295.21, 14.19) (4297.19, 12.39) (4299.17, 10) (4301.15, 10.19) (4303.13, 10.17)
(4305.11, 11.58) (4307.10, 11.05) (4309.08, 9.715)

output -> -0.024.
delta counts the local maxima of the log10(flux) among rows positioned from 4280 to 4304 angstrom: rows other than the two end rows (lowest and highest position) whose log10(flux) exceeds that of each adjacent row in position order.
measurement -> 4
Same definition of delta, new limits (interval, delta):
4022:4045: 3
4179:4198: 2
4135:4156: 3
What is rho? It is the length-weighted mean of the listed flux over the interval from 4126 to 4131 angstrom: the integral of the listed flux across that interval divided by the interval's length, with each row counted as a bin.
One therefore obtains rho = 16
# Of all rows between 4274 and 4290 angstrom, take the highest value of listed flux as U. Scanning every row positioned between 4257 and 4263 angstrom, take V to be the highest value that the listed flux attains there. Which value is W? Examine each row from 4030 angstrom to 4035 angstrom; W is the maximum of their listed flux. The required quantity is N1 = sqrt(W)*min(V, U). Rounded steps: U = 15.97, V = 15.24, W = 14.67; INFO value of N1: 58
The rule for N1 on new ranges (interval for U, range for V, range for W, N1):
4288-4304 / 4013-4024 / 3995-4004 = 59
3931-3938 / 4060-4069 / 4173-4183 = 21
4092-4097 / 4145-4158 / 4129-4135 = 65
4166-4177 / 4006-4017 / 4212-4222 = 67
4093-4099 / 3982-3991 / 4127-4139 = 64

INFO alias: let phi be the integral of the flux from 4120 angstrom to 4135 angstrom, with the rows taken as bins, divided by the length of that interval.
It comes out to 15.2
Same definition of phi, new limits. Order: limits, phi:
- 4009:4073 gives 15.3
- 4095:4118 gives 14.9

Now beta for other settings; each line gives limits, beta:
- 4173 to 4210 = 0.028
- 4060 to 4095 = 0.013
